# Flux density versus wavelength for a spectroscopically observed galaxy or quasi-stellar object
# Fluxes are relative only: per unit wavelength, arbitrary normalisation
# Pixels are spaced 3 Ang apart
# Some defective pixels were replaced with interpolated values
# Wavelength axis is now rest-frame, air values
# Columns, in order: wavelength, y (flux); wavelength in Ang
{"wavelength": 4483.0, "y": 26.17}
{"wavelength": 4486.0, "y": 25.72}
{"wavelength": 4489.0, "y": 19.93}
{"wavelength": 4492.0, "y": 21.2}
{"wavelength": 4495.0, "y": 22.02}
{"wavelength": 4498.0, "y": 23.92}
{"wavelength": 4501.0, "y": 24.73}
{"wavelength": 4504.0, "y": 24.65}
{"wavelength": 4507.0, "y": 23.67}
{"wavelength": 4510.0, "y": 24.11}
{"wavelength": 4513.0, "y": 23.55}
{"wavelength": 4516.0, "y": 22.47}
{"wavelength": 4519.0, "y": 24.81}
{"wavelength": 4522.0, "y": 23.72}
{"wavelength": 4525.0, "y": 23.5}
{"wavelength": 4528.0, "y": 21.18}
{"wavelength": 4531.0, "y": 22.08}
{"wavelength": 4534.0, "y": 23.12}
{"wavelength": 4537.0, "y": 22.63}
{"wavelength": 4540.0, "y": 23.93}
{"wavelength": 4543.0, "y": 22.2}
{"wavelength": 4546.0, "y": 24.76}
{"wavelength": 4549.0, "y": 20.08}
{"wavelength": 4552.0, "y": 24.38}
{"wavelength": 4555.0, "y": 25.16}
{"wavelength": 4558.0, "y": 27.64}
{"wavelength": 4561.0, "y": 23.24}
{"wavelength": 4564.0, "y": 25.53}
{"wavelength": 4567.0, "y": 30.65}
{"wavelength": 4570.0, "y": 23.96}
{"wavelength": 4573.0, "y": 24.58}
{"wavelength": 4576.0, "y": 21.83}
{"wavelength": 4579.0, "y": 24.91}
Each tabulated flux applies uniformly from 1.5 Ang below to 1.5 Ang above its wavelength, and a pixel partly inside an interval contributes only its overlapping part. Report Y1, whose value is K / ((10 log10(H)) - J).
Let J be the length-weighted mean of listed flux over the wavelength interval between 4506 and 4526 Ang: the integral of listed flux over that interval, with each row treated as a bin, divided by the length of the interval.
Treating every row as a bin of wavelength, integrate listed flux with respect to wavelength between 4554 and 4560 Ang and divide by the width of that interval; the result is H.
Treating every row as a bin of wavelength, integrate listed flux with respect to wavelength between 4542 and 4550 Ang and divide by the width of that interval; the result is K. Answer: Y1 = -2.4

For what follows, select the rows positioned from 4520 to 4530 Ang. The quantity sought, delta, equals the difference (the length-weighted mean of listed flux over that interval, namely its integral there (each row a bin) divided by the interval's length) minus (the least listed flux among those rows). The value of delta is 1.7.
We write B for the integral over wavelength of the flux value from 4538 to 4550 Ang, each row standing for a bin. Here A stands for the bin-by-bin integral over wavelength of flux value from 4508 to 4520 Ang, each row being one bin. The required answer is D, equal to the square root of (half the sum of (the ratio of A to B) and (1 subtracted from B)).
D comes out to 11.7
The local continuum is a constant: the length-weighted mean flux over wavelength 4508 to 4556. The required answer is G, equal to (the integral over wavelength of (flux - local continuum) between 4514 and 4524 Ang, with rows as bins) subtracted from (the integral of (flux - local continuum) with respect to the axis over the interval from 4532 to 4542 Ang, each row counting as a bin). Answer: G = -5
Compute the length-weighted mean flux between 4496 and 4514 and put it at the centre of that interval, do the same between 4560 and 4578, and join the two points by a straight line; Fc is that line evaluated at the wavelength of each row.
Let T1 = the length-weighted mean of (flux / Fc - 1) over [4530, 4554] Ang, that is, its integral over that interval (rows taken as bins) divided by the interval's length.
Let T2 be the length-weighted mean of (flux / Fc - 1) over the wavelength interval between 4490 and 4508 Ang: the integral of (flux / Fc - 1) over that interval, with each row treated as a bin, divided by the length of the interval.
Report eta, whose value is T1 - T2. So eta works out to -0.037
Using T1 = -0.067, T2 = -0.030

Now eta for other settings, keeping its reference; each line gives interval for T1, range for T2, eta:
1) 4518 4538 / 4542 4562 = -0.027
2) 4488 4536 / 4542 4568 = -0.044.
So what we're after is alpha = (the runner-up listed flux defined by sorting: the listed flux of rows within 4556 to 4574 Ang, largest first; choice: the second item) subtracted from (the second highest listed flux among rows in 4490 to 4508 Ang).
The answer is -3.0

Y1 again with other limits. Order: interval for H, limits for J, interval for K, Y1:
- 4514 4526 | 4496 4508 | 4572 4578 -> -2.2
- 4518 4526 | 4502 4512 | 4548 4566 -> -2.4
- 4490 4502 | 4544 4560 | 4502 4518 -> -2.2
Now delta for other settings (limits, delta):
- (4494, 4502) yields 1.6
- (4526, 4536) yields 1.0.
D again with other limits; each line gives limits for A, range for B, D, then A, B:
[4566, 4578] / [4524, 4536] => 11.6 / 300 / 269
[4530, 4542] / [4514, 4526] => 11.9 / 275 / 284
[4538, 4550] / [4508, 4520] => 11.9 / 274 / 284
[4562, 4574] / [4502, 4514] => 12.0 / 313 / 289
